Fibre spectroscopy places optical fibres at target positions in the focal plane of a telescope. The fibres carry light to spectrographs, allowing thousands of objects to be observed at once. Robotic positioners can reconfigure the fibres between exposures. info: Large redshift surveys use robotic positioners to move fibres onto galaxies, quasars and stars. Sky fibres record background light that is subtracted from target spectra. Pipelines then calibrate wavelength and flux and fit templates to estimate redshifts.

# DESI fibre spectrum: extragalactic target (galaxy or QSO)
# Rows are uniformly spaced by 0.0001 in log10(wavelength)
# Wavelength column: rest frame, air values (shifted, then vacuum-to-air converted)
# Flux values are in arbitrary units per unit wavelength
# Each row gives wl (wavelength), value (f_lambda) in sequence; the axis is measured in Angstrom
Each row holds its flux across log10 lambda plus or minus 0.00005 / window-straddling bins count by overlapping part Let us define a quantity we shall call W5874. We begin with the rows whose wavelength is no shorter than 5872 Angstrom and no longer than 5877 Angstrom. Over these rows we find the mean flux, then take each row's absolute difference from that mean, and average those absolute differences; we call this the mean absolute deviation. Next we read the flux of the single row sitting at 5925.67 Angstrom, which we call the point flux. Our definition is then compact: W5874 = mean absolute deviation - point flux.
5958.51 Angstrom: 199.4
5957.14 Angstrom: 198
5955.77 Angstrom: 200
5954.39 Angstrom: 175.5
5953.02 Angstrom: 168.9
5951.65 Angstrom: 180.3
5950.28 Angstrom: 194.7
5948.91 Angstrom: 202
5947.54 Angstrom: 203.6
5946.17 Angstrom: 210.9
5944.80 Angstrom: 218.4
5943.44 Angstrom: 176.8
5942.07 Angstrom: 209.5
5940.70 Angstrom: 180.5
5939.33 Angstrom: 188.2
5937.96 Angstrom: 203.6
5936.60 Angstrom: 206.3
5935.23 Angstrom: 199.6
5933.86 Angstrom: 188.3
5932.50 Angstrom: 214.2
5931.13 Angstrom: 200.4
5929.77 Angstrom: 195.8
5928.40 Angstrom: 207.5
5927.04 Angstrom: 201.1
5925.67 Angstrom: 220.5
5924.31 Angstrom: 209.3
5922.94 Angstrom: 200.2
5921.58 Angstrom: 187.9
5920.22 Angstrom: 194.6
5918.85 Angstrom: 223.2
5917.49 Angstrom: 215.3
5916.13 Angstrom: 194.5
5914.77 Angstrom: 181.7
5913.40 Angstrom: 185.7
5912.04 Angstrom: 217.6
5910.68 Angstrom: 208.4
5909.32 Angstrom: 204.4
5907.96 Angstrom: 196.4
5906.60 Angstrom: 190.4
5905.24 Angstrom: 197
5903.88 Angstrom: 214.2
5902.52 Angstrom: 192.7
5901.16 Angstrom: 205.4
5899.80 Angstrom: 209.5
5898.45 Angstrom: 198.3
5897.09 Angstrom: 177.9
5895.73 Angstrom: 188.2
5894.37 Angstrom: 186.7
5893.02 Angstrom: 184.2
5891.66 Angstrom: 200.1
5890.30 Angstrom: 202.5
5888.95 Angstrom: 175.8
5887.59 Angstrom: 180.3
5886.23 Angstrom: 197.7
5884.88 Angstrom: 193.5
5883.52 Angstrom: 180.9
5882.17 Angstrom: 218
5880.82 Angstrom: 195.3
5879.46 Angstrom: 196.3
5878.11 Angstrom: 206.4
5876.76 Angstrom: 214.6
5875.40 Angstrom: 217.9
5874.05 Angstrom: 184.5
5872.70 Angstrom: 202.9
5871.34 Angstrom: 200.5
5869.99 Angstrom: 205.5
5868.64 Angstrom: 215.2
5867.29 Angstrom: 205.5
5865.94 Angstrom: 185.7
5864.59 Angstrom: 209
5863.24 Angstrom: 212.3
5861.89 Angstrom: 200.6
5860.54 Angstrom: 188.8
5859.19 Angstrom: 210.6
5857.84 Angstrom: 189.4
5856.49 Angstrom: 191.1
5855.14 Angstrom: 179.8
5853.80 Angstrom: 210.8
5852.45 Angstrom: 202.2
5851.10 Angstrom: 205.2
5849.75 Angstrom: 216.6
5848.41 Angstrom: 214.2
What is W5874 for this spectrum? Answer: -209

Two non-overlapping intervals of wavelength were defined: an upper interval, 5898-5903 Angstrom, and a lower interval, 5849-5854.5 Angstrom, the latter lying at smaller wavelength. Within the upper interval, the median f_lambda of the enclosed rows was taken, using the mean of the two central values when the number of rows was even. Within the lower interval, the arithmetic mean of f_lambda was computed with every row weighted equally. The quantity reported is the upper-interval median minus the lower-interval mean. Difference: -7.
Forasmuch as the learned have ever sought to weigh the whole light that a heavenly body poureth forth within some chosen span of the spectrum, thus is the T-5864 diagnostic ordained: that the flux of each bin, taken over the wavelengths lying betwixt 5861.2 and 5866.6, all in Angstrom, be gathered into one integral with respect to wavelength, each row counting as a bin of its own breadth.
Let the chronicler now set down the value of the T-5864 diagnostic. 1090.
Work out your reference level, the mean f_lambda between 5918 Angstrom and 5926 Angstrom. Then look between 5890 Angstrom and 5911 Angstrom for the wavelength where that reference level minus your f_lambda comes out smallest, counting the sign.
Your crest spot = 5903.88 Angstrom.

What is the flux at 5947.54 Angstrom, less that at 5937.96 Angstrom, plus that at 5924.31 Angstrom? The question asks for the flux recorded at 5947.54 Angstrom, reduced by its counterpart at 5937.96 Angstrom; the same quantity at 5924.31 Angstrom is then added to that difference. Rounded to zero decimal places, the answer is 209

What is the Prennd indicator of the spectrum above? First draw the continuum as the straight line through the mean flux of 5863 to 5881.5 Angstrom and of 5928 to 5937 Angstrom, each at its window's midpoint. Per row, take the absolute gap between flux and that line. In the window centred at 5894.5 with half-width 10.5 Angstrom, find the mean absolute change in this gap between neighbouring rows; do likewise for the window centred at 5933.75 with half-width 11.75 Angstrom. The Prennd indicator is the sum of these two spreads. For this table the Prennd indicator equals 16.7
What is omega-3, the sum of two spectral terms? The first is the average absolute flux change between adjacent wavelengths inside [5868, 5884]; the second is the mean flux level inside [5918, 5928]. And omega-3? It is 219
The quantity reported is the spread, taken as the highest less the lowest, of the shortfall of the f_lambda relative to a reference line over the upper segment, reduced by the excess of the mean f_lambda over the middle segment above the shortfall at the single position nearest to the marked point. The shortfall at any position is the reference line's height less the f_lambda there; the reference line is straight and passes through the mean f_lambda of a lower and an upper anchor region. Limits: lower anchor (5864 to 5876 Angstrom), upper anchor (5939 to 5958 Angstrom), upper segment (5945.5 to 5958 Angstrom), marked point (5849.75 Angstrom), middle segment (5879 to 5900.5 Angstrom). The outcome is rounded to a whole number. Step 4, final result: -163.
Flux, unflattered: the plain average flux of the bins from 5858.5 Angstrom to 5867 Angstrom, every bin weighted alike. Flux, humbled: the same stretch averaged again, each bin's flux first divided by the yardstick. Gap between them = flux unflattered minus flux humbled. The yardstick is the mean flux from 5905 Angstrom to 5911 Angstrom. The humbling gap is 200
